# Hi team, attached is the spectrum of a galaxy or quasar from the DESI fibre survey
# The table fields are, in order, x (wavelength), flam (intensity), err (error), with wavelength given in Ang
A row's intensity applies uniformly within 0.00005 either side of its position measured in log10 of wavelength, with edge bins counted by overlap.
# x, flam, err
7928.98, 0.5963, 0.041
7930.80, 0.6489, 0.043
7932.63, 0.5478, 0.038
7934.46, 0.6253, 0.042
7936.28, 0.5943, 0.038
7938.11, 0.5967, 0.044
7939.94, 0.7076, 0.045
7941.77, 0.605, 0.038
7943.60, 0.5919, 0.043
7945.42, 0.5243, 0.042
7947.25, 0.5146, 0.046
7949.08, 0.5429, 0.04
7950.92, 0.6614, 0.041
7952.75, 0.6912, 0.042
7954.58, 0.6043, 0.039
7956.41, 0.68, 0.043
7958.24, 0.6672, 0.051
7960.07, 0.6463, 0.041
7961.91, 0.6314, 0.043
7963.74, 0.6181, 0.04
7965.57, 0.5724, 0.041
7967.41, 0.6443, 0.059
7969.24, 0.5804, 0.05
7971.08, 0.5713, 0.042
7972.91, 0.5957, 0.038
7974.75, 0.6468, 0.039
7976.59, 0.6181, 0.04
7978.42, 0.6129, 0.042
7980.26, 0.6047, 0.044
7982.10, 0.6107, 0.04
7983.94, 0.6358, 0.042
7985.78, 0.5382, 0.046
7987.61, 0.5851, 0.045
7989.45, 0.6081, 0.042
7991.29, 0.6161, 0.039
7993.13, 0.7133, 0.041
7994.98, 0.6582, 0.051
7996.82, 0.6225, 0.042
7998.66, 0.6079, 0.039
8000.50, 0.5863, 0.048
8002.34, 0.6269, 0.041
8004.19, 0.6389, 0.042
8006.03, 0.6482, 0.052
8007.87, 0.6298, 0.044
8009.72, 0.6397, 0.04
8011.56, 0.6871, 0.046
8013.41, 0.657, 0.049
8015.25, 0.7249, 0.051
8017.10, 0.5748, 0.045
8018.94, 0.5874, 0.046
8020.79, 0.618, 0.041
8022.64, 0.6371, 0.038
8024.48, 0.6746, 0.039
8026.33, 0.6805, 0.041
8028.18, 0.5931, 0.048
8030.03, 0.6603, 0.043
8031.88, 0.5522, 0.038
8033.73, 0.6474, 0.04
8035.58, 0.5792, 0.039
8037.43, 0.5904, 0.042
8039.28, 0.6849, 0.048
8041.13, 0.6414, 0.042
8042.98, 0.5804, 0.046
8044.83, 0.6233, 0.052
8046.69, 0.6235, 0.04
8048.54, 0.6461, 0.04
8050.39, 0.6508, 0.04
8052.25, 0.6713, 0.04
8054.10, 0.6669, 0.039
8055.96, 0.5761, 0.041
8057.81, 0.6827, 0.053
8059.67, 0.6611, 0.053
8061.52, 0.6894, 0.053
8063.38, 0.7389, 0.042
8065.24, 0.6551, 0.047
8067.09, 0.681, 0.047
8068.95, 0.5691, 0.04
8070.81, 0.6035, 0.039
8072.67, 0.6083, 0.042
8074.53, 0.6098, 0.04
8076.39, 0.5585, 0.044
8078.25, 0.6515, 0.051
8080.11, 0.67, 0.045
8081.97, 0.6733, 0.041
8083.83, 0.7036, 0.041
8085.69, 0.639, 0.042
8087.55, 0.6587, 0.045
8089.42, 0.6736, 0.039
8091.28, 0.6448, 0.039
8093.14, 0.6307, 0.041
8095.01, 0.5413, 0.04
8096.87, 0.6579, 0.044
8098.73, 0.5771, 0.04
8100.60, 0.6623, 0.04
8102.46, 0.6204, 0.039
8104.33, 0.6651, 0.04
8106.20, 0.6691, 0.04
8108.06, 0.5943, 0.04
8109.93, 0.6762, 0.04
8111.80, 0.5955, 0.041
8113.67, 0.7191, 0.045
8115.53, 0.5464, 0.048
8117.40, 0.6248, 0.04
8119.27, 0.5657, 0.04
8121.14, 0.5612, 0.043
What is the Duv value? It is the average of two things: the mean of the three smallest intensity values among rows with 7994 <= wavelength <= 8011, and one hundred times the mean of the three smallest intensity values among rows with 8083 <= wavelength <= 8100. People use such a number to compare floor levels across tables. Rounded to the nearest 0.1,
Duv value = 29.5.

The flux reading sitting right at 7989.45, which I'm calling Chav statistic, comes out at 0.6081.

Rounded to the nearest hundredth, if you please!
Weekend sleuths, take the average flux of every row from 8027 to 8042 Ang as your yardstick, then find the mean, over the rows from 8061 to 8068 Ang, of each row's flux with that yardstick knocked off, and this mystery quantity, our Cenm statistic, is 0.07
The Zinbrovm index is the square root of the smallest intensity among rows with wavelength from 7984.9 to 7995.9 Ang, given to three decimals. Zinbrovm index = 0.734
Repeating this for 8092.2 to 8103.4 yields 0.736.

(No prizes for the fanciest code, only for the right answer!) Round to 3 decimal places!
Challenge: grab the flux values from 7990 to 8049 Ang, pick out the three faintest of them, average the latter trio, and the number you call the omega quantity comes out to 0.569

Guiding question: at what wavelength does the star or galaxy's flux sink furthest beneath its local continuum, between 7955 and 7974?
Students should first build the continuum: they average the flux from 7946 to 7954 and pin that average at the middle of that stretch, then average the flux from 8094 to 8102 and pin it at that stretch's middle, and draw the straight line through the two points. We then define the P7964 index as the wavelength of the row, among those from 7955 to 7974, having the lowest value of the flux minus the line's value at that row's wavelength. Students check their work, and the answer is 7971.08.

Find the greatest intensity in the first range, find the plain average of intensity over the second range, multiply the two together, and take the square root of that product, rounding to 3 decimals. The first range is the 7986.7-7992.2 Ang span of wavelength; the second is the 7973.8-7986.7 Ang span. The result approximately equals 0.613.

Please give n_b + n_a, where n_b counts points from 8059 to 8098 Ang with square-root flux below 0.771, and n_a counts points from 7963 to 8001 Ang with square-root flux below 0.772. 10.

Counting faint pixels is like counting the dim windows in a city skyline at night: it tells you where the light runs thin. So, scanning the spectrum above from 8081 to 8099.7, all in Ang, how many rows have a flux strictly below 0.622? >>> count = 2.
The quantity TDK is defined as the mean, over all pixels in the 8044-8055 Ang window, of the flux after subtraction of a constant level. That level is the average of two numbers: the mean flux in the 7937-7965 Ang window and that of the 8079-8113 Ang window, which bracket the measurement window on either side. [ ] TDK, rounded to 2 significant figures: 0.017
